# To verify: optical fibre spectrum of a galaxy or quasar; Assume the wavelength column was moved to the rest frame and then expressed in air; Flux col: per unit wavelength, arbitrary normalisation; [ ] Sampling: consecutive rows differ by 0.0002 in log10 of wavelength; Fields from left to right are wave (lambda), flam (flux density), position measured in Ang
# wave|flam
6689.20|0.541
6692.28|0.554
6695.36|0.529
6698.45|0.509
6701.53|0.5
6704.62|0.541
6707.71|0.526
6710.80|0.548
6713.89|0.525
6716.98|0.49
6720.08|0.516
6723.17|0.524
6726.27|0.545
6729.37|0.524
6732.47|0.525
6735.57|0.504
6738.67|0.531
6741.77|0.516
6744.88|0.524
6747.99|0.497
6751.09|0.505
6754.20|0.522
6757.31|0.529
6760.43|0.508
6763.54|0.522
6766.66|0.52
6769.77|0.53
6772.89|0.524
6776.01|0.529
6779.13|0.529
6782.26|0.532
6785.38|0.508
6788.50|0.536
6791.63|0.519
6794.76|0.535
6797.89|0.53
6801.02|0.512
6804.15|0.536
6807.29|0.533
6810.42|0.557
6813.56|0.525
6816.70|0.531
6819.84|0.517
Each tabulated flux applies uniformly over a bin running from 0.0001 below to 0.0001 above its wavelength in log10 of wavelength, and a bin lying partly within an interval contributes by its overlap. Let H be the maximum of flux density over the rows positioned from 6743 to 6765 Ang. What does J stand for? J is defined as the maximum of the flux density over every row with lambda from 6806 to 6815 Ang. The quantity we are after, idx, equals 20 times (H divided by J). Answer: 19.0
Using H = 0.529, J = 0.557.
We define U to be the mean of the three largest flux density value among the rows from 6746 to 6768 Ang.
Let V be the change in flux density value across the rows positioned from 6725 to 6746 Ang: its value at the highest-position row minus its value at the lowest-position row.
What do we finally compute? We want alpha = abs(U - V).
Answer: 0.545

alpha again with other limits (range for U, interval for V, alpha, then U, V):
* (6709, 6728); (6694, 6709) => 0.542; 0.539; 0.00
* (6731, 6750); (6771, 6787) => 0.543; 0.527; -0.02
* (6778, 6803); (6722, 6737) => 0.554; 0.534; -0.02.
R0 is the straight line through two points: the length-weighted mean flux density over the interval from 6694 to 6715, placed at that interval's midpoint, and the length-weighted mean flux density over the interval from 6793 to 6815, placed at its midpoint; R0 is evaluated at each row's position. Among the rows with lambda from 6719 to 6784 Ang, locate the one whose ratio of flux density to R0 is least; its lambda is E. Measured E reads 6747.99 Ang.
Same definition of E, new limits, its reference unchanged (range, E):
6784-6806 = 6785.38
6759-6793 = 6785.38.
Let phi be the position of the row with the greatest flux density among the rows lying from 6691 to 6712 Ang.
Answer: 6692.28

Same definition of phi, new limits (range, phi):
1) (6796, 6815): 6810.42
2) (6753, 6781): 6769.77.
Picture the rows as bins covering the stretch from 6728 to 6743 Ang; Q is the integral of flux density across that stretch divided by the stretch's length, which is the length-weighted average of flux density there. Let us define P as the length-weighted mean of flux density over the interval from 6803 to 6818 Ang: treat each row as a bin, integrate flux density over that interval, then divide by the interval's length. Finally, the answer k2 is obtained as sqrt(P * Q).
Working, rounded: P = 0.536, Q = 0.520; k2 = 0.528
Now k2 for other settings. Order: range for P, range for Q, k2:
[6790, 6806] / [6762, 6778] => 0.526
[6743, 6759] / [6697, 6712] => 0.520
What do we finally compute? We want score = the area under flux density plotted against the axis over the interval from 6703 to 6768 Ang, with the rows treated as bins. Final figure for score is 33.9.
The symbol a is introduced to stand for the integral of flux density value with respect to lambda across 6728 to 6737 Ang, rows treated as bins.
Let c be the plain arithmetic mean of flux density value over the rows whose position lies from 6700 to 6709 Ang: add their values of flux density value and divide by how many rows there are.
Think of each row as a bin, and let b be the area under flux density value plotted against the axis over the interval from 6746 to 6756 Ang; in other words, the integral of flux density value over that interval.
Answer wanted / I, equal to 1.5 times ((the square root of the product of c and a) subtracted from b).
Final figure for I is 5.30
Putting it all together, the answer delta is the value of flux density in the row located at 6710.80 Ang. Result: 0.548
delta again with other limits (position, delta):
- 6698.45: 0.509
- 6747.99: 0.497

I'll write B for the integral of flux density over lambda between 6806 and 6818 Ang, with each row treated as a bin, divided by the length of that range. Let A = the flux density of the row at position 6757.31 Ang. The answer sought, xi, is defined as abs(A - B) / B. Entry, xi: 0.0144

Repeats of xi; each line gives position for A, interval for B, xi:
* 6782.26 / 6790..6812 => 0.0007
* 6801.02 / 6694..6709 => 0.0166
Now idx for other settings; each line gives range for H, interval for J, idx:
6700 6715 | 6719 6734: 20.1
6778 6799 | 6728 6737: 20.4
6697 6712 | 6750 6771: 20.7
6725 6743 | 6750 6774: 20.6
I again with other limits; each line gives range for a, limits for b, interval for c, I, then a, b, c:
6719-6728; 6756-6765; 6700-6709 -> 4.64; 4.76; 4.67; 0.522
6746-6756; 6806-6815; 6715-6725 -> 4.86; 5.10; 4.85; 0.510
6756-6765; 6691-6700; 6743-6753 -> 4.84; 4.67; 4.77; 0.509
